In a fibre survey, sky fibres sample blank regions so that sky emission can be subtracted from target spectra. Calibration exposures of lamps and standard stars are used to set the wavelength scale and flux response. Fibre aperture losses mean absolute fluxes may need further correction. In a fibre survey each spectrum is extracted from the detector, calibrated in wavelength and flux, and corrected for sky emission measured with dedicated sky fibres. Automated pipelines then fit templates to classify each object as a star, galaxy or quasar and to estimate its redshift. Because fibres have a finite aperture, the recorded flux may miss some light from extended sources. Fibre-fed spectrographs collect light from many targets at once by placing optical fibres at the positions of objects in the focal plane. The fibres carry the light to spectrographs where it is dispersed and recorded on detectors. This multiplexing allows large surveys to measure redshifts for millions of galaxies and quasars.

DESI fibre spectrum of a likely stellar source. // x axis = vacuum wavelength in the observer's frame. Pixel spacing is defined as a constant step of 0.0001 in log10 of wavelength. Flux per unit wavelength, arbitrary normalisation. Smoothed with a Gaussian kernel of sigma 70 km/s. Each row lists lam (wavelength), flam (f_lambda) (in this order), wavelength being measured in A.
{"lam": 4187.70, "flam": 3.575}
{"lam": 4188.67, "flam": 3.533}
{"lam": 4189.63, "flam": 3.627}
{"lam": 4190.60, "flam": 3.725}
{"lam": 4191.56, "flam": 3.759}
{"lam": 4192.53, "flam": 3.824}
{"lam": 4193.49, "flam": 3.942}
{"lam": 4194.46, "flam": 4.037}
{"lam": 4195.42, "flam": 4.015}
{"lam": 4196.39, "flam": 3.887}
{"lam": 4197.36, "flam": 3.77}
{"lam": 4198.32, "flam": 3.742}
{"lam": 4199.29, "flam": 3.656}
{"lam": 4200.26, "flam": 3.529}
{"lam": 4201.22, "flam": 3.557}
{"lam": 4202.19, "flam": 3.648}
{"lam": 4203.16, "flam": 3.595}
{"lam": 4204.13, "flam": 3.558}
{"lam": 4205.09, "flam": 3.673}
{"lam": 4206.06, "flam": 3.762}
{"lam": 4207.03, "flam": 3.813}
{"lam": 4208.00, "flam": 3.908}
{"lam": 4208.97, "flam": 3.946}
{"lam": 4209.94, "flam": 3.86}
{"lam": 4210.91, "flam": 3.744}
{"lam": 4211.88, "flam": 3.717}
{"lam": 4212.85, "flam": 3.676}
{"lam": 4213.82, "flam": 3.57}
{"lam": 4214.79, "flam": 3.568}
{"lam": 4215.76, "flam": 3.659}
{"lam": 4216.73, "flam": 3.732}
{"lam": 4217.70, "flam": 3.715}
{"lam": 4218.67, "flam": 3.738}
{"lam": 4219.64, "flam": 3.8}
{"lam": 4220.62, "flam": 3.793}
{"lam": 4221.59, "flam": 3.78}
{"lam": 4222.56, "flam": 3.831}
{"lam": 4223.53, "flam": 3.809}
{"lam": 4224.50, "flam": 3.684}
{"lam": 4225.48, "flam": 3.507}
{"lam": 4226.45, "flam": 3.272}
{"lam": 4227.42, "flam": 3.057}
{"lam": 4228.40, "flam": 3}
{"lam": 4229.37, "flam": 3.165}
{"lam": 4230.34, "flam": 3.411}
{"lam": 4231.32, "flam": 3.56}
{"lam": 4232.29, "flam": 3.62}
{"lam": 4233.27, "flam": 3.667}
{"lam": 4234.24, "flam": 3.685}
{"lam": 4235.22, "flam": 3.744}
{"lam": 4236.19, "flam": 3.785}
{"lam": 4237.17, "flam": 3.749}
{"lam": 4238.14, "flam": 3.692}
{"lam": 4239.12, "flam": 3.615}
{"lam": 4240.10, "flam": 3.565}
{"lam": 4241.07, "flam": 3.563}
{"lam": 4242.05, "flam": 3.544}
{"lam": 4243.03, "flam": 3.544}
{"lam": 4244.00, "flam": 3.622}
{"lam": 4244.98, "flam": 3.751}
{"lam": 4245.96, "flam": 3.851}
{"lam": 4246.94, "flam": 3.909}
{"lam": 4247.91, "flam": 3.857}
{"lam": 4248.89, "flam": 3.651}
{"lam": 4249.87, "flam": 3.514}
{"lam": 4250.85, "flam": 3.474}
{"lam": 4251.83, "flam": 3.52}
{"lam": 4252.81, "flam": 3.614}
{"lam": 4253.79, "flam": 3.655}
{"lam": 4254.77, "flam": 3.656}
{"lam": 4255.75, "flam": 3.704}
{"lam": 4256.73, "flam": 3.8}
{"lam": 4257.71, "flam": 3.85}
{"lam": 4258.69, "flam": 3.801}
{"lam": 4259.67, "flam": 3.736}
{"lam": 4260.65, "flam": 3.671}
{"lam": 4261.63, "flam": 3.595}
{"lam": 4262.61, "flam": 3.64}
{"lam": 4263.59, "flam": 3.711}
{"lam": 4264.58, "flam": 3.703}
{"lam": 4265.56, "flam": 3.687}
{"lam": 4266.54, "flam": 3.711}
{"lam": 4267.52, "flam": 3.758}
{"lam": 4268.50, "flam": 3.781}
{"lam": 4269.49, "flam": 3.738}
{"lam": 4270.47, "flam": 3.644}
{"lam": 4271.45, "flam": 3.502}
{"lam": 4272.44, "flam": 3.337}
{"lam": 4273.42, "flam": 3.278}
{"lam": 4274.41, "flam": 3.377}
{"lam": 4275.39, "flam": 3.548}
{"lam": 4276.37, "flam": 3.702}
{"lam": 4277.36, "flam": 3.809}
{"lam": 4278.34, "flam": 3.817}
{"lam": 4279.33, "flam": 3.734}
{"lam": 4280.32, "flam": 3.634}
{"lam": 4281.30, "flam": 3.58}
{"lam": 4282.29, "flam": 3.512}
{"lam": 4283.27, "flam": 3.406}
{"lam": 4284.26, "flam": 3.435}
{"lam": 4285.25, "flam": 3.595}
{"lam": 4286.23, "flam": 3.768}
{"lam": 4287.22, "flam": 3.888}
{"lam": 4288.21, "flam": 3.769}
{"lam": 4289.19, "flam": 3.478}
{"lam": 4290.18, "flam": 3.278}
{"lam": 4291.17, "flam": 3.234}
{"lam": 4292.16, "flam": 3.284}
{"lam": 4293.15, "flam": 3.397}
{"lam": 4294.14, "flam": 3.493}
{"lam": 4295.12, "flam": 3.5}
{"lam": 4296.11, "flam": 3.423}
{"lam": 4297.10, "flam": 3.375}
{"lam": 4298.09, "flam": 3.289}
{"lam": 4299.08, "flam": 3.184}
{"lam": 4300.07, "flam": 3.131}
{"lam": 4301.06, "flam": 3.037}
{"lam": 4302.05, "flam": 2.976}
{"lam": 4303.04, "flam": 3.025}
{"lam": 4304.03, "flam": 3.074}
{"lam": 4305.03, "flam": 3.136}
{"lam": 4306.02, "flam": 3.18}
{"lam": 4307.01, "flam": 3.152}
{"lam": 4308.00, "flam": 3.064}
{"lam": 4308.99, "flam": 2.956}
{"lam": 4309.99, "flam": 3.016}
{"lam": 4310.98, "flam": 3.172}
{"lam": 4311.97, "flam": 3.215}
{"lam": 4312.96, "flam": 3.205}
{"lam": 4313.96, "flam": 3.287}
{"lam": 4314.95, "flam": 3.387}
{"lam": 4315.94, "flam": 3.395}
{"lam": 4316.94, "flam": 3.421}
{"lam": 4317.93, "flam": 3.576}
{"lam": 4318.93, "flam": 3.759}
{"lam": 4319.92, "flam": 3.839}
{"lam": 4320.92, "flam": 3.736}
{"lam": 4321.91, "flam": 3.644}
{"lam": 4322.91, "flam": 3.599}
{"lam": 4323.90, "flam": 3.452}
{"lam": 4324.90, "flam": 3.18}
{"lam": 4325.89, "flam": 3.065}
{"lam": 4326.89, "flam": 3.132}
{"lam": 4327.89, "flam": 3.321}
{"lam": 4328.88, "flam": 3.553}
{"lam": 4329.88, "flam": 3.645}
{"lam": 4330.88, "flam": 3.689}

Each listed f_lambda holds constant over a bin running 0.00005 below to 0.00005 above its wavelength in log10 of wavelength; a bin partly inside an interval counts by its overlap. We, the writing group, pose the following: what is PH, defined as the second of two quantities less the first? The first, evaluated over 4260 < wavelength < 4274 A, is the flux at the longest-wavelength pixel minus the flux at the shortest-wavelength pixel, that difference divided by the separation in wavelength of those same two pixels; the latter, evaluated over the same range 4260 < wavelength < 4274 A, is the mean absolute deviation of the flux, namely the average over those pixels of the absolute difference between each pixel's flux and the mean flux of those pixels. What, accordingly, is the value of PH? 0.14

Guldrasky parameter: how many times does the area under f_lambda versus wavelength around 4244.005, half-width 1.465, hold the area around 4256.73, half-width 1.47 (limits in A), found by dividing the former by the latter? 0.96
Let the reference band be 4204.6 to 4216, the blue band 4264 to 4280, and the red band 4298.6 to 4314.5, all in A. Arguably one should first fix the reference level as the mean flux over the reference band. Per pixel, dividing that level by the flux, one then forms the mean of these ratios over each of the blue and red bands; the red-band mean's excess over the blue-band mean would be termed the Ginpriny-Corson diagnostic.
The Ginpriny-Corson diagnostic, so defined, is 0.17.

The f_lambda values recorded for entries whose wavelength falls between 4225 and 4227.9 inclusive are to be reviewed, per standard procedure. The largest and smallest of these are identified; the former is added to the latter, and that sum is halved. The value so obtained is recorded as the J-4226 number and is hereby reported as 3.3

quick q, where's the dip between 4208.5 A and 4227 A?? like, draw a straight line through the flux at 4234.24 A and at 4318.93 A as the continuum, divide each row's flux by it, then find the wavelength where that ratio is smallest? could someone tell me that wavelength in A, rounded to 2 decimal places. 4226.45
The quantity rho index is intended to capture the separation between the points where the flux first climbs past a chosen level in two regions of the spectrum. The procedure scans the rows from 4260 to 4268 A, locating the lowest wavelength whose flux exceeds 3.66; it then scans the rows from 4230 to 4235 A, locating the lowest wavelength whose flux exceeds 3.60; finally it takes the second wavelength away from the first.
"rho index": 28.4 A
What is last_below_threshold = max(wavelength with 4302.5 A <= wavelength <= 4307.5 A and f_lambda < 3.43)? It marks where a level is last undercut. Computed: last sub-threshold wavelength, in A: 4307.01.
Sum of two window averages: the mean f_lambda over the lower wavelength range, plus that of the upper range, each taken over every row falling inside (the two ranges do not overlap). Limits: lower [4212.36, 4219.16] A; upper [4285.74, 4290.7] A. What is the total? 7.30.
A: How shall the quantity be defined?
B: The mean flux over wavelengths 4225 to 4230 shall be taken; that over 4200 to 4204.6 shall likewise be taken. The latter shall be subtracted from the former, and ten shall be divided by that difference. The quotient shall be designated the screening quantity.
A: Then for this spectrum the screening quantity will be -27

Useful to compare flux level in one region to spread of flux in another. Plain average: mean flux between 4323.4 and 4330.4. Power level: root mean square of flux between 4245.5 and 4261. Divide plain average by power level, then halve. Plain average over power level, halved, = 0.45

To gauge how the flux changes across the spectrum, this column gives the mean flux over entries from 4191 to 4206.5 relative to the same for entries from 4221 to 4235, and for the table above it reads 1.07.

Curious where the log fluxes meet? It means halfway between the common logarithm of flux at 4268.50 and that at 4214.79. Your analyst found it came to 0.57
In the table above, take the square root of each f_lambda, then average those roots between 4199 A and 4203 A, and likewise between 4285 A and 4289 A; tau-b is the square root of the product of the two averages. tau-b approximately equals 1.92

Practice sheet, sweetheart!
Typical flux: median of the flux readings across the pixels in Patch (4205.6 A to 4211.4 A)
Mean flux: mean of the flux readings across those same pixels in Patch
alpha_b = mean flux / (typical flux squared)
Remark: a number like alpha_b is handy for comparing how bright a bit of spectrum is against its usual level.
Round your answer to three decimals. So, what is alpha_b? 0.261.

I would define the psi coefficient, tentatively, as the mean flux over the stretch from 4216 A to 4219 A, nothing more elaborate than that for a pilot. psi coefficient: 3.73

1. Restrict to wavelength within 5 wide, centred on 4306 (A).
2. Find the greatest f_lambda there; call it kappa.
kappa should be 3.18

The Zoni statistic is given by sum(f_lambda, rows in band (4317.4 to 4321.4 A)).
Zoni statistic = 14.9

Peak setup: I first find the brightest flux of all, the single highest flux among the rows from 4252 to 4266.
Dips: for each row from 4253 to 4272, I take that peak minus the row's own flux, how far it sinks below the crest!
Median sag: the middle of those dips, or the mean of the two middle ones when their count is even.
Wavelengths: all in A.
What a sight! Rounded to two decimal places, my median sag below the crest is 0.15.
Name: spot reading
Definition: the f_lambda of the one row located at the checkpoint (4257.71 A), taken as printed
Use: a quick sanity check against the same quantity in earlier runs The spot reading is 3.85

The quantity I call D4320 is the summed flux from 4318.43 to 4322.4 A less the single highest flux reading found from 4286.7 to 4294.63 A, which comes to 11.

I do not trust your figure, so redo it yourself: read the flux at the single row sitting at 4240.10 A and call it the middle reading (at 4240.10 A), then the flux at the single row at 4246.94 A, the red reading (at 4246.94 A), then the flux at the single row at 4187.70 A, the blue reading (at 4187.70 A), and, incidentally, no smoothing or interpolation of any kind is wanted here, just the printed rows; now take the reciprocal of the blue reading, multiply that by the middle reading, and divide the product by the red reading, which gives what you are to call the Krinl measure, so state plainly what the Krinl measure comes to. 0.255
